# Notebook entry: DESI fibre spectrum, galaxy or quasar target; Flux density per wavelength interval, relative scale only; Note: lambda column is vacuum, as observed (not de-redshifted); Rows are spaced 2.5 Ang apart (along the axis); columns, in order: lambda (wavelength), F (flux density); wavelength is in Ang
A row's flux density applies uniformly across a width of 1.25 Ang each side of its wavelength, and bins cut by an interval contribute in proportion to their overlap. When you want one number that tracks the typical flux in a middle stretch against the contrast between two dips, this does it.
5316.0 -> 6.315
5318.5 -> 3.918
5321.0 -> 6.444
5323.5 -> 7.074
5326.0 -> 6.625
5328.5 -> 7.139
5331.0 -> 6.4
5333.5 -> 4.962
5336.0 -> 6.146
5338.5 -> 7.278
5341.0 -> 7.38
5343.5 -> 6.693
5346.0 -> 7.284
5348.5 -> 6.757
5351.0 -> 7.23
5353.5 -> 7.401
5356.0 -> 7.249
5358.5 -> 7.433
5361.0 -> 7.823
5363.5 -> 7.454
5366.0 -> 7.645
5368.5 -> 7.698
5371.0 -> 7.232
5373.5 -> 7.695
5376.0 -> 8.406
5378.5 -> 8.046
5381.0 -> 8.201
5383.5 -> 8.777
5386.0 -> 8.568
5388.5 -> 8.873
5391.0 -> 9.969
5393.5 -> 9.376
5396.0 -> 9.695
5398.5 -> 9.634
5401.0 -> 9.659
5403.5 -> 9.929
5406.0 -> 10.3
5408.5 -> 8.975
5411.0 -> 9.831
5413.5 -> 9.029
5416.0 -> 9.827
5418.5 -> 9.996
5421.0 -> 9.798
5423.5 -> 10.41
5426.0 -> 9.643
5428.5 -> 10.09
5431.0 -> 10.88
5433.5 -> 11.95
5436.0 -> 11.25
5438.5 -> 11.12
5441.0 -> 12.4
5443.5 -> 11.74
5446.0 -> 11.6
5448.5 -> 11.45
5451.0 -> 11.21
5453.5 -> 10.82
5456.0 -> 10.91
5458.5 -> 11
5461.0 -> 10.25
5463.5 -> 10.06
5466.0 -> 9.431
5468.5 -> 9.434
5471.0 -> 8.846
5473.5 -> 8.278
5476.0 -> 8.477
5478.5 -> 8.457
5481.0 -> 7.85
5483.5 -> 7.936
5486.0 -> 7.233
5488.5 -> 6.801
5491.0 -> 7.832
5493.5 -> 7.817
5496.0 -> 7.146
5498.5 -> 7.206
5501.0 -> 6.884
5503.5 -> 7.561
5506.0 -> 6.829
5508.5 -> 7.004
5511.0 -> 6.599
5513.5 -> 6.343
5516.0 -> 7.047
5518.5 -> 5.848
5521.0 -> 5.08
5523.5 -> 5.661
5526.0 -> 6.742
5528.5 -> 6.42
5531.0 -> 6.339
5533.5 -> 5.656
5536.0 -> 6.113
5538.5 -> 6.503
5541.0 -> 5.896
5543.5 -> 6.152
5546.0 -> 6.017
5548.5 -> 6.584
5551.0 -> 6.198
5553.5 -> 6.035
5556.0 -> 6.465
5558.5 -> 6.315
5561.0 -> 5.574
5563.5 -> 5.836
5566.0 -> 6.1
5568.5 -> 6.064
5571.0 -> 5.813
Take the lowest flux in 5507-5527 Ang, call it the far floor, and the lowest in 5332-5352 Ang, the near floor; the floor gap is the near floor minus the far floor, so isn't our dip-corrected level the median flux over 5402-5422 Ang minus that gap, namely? 10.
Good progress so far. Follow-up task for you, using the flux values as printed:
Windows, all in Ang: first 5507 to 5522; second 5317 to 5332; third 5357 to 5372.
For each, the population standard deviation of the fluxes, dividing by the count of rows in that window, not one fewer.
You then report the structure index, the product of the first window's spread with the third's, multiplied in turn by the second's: 0.15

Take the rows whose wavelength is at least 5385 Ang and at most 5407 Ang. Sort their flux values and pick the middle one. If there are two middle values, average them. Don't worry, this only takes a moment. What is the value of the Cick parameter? 9.7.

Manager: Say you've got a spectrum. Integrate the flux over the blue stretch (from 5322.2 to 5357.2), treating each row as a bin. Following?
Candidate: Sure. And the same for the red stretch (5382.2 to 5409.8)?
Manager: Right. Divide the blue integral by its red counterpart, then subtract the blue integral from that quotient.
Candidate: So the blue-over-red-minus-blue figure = -238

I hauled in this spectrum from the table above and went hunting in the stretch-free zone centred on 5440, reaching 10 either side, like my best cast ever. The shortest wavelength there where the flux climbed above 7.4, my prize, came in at 5431.0 Ang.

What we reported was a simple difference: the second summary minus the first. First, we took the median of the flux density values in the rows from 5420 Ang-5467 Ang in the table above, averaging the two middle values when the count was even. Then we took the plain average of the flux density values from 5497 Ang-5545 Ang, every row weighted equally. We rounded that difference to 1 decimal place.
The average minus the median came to -4.5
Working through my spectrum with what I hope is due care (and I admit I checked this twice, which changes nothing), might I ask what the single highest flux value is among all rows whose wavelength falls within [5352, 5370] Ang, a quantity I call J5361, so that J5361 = 7.823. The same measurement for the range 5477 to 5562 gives 8.457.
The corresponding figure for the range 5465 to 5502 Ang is 9.434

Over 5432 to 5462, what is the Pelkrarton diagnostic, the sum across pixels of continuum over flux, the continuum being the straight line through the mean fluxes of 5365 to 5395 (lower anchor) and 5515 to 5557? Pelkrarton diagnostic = 8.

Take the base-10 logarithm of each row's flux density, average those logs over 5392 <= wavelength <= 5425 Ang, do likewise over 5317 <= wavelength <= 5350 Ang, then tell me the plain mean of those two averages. 0.90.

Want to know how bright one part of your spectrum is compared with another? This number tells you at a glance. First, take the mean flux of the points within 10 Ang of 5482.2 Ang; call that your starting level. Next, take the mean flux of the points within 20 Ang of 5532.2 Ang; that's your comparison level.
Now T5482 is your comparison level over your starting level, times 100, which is 78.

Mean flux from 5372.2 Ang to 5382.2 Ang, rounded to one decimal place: 8.1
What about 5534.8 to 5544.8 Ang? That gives 6.2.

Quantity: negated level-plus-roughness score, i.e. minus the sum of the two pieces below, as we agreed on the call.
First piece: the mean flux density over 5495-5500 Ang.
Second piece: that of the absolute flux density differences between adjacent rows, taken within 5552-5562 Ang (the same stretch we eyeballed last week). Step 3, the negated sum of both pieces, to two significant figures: -7.6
